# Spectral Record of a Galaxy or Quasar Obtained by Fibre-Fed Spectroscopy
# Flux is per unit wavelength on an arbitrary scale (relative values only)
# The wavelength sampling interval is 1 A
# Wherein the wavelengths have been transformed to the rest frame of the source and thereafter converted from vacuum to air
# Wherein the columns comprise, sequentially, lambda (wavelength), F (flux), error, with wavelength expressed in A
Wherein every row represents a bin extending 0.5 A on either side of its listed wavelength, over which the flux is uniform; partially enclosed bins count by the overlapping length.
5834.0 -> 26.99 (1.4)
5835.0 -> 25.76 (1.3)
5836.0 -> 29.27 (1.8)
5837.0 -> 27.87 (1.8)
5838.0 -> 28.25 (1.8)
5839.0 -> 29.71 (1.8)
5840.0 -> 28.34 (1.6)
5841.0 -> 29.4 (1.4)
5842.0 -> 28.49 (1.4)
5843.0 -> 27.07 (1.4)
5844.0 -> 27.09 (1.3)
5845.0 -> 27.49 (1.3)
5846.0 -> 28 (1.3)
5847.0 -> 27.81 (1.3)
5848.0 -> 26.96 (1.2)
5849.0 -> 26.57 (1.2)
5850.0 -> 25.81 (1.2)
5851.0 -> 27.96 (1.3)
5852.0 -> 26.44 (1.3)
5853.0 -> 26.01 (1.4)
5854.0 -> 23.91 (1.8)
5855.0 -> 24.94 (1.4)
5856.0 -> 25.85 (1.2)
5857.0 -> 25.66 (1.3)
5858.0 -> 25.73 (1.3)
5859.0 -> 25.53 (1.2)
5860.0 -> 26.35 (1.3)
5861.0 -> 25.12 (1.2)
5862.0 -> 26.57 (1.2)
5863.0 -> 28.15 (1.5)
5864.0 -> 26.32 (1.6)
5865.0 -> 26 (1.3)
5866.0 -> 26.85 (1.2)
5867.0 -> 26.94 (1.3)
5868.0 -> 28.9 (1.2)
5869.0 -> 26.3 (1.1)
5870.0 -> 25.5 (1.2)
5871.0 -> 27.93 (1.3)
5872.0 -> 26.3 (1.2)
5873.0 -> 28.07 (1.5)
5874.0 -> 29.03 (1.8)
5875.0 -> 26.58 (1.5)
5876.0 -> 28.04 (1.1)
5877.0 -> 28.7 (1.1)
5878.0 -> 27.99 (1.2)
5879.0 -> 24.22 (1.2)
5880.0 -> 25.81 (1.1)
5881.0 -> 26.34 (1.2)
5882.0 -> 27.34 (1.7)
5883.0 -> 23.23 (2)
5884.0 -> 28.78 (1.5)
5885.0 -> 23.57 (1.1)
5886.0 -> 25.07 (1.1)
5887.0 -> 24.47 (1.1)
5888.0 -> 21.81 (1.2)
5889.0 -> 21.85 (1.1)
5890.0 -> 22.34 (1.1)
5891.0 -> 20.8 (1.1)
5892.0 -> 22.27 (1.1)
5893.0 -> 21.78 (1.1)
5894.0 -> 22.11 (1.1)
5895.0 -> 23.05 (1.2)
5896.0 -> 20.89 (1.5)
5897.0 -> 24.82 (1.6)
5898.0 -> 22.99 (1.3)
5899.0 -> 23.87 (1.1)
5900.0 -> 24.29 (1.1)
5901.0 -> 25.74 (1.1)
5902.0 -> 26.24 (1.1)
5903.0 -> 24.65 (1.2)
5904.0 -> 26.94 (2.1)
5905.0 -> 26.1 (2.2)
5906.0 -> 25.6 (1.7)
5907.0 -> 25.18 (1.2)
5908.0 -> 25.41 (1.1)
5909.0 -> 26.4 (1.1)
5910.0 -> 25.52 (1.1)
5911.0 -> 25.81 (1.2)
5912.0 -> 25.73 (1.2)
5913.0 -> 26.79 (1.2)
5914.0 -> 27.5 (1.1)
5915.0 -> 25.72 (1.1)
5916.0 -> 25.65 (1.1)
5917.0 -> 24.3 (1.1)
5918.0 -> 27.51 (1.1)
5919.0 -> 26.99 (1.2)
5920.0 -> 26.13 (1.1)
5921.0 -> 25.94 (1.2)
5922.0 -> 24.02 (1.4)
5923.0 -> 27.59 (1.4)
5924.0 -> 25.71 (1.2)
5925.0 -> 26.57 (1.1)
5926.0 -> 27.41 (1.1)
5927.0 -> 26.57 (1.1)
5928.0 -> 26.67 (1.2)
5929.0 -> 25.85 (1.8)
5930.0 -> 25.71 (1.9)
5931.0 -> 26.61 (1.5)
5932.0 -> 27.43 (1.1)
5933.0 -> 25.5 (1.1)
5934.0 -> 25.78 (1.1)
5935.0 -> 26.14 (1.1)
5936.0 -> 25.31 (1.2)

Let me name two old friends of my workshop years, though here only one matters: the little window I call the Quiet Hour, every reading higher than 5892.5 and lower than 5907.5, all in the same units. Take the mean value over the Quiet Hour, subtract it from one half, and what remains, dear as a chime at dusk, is -23.8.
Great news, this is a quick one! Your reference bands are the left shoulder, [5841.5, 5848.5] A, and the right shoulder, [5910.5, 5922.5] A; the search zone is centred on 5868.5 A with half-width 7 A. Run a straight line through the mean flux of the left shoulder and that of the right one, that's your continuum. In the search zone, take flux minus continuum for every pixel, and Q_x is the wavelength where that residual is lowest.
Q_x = 5870.0 A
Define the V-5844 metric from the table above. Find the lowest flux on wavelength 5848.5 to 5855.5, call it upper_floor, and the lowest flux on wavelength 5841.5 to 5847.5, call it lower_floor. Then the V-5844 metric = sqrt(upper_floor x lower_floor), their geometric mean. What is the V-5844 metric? 25.4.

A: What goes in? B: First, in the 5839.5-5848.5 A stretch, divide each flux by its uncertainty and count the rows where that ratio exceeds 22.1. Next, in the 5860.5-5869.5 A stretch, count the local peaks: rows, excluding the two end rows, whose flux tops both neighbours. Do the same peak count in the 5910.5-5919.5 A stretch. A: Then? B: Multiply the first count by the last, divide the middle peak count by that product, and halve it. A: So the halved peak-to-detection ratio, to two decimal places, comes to 0.50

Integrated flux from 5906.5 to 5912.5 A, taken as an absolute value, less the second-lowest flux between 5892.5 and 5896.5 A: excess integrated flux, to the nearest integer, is 132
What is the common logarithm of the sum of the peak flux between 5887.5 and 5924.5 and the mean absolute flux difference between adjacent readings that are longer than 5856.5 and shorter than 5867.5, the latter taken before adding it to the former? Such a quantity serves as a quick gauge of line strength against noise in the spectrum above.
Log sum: 1.45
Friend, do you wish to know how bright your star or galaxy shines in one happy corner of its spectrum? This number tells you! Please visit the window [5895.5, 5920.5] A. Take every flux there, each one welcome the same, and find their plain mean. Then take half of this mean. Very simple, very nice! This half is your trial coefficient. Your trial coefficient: 12.7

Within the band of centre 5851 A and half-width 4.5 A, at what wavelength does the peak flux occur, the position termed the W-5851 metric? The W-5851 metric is 5851.0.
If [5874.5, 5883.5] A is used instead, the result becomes 5877.0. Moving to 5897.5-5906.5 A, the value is 5904.0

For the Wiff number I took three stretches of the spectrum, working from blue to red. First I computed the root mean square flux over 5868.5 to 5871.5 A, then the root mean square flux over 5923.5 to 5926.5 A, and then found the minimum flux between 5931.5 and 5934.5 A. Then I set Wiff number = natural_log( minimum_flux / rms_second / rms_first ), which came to -3.32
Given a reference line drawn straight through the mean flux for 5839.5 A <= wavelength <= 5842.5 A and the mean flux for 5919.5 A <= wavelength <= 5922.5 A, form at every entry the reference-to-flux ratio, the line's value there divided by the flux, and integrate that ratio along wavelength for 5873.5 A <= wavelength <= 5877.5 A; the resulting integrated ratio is 3.9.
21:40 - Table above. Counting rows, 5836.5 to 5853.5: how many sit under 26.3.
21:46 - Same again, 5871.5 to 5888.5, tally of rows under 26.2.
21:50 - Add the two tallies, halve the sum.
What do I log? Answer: 4.5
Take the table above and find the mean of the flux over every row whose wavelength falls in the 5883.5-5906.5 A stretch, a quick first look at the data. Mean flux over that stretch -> 23.9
